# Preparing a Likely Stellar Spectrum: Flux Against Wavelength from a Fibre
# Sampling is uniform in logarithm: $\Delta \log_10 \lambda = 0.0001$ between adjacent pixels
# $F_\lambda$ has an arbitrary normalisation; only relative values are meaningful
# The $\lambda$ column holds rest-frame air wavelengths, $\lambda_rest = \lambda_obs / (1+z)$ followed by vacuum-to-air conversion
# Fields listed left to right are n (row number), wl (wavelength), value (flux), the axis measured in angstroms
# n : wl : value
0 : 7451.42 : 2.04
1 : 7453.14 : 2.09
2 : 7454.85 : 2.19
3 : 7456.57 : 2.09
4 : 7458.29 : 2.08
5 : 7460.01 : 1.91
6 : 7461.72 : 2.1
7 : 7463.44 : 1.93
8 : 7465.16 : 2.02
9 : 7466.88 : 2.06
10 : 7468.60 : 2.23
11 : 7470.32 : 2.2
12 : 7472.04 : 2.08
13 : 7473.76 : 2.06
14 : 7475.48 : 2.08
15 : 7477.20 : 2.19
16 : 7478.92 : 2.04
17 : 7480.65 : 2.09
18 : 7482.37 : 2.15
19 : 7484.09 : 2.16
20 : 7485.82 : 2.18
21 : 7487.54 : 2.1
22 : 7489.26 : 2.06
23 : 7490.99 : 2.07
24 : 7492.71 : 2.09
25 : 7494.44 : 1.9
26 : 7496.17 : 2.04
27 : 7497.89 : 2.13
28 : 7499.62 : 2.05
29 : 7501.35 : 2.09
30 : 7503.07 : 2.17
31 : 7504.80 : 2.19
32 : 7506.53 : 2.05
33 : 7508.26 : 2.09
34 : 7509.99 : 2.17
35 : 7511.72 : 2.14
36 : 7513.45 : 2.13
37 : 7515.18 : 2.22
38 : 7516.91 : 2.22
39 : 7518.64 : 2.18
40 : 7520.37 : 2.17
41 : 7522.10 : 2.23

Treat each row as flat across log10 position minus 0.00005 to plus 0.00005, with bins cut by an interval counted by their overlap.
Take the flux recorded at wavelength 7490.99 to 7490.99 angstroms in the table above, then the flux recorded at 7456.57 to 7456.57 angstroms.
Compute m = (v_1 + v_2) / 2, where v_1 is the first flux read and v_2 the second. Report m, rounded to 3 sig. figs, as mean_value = 2.08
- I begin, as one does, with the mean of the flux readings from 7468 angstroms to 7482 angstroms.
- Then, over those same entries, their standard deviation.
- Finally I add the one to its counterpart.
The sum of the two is 2.19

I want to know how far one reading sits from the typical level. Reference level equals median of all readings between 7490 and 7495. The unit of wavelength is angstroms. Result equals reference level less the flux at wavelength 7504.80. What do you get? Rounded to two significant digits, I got -0.12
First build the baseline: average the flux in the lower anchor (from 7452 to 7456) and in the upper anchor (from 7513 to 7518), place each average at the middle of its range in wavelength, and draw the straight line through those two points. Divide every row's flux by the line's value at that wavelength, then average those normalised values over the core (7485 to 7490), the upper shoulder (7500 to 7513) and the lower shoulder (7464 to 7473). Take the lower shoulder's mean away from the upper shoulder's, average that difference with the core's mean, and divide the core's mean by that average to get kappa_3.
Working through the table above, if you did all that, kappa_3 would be 2.02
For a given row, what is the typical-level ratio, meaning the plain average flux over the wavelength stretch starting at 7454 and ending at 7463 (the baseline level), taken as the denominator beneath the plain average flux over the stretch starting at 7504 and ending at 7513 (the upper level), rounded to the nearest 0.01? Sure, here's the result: 1.03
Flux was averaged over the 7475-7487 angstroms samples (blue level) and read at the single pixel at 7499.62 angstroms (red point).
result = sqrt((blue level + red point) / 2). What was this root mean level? 1.45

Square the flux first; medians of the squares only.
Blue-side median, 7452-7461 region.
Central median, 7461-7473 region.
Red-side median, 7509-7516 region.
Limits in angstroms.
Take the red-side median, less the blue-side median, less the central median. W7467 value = -4.1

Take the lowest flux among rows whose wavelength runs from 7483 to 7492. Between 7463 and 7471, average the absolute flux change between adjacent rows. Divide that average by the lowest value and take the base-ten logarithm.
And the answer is -1.40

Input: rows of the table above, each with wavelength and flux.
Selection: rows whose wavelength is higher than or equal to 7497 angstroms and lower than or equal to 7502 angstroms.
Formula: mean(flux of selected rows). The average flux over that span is 2.09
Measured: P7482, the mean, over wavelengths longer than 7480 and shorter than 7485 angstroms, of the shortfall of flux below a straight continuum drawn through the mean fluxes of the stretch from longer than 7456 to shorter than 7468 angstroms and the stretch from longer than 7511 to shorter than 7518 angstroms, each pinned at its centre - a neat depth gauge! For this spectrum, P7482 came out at -0.05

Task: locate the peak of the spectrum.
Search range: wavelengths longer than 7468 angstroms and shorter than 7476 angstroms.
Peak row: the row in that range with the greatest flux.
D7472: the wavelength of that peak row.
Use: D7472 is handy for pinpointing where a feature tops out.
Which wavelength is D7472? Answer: 7468.60 angstroms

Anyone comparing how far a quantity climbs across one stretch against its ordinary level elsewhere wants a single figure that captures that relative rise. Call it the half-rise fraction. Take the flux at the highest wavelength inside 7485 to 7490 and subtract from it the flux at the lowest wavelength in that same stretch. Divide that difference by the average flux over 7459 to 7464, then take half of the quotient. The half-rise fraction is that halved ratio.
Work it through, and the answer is -0.030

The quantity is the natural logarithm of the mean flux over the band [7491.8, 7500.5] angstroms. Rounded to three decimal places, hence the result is 0.714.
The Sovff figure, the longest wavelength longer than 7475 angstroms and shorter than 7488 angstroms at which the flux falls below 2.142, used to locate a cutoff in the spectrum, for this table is 7487.54 angstroms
